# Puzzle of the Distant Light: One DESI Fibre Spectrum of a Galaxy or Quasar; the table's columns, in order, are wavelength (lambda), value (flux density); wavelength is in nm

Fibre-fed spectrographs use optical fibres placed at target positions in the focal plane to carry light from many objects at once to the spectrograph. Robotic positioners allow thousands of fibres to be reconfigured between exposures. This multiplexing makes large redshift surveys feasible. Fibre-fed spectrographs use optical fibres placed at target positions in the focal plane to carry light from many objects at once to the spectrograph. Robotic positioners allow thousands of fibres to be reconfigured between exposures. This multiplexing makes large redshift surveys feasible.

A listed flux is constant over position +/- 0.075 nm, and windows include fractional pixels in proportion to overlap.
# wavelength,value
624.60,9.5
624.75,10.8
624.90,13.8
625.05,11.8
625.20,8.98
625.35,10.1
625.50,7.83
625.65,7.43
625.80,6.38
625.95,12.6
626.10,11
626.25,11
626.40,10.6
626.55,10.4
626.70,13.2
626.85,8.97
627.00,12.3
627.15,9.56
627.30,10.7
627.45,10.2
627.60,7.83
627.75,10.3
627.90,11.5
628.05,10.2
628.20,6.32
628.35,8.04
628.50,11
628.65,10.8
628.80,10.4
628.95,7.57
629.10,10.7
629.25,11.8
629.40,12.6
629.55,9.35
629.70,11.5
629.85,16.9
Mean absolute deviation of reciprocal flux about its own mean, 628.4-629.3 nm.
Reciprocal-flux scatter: 0.011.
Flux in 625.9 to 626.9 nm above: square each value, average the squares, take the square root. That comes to 11.2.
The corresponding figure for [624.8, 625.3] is 11.7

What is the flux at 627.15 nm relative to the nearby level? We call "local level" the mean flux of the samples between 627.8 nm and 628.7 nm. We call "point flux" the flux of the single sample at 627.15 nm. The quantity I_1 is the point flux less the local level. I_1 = -0.1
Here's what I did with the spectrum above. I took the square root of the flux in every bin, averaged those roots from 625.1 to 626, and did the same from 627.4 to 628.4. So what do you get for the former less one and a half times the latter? -1.57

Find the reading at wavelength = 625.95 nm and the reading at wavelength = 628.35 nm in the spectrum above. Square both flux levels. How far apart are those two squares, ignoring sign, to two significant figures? 94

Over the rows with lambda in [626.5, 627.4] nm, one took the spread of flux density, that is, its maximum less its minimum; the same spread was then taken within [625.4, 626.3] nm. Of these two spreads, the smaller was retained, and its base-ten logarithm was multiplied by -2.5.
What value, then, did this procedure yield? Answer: -1.57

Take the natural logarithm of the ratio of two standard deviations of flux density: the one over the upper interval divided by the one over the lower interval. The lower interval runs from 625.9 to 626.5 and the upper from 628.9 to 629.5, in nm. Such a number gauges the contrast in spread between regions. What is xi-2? 0.9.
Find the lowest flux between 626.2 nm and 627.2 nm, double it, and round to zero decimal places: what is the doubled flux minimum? 18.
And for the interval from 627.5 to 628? 16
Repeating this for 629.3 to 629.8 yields 19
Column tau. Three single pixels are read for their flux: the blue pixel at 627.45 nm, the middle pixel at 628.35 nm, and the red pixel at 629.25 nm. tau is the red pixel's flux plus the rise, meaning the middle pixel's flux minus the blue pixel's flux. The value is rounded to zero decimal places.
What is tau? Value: 10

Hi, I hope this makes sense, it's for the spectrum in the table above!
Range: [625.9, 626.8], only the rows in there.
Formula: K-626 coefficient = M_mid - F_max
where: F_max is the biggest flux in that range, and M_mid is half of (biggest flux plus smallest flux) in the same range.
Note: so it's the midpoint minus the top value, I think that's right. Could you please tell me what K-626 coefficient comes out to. -1.4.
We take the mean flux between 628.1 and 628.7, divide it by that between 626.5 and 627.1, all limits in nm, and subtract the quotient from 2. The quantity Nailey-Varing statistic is 1.19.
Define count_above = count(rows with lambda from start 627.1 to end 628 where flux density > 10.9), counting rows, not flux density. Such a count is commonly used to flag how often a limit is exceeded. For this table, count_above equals 1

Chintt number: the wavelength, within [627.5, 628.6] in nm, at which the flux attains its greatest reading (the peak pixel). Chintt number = 627.90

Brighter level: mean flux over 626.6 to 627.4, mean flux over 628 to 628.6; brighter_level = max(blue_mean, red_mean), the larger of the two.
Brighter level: 10.9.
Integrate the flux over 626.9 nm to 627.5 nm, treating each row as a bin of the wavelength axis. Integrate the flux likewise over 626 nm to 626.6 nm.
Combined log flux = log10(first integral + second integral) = 1.11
